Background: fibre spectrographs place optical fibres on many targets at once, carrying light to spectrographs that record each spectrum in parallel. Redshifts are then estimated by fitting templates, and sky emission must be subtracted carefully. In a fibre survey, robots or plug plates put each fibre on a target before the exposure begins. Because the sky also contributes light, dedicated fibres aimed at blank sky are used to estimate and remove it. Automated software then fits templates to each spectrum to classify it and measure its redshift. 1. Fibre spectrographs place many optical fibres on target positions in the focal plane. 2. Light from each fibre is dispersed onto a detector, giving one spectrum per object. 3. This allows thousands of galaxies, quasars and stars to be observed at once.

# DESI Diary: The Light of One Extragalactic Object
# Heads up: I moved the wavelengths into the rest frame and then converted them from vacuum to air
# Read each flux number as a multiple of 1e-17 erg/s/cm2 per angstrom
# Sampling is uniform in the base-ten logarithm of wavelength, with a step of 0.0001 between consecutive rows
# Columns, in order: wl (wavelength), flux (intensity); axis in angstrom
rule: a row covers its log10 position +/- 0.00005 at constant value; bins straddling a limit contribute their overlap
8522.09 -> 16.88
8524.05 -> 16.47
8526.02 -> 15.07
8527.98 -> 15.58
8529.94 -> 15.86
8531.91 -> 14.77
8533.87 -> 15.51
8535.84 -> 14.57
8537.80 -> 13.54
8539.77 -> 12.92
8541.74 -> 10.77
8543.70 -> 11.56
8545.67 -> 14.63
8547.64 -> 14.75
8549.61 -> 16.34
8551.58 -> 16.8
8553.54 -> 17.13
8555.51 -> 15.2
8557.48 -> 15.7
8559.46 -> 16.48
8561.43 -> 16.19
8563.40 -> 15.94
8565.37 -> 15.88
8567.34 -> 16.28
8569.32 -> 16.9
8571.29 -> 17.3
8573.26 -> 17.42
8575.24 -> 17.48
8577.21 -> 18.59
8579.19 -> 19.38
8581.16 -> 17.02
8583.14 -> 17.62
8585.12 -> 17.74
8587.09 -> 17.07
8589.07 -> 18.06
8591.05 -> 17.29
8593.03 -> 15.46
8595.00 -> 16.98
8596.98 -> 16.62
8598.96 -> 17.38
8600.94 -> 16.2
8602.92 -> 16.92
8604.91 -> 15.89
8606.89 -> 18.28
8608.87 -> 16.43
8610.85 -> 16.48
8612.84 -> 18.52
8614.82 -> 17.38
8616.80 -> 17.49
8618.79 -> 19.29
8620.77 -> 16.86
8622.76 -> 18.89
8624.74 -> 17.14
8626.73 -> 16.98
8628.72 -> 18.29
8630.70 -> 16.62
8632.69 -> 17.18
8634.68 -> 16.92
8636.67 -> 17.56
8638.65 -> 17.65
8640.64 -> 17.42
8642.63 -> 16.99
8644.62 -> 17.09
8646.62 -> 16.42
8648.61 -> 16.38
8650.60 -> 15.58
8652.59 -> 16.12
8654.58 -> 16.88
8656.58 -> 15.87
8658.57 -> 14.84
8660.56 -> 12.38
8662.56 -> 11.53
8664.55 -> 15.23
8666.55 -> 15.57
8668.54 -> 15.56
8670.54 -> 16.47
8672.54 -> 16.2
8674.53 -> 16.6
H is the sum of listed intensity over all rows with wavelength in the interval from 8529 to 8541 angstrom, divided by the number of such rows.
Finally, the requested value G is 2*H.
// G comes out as 29.1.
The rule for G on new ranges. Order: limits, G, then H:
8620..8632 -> 34.9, 17.5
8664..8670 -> 30.9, 15.5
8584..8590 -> 35.2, 17.6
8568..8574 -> 34.4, 17.2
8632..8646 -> 34.5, 17.3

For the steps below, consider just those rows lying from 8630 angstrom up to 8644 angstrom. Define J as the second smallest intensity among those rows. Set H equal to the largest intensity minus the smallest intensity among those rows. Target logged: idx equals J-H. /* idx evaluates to 15.9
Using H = 1.03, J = 16.92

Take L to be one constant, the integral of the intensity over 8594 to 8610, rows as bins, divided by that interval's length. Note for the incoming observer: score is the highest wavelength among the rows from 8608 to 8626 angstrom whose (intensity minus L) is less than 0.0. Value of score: 8610.85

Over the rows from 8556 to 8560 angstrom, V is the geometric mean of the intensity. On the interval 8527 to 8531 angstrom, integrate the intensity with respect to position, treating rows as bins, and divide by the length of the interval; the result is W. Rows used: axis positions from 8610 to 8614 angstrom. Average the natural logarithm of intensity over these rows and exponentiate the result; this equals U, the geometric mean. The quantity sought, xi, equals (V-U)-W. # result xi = -17.1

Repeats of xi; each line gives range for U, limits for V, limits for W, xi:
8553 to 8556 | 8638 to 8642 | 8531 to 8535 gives -13.7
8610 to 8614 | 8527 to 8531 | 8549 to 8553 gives -18.4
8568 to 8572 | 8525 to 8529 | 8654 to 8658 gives -17.9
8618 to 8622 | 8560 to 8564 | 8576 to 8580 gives -20.9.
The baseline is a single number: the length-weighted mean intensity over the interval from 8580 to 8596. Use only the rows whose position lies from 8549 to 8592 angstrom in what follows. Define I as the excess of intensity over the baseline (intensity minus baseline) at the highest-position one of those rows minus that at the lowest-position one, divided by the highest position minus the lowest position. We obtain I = 0.02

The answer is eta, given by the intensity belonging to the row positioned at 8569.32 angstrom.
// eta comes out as 16.9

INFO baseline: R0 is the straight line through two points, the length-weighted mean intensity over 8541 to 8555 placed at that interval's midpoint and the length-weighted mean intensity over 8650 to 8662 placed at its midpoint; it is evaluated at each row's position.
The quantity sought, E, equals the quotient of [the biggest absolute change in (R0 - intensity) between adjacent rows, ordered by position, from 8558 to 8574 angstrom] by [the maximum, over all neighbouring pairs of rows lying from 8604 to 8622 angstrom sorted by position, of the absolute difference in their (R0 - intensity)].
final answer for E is 0.25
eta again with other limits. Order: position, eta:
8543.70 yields 11.56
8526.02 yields 15.07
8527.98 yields 15.58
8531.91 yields 14.77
